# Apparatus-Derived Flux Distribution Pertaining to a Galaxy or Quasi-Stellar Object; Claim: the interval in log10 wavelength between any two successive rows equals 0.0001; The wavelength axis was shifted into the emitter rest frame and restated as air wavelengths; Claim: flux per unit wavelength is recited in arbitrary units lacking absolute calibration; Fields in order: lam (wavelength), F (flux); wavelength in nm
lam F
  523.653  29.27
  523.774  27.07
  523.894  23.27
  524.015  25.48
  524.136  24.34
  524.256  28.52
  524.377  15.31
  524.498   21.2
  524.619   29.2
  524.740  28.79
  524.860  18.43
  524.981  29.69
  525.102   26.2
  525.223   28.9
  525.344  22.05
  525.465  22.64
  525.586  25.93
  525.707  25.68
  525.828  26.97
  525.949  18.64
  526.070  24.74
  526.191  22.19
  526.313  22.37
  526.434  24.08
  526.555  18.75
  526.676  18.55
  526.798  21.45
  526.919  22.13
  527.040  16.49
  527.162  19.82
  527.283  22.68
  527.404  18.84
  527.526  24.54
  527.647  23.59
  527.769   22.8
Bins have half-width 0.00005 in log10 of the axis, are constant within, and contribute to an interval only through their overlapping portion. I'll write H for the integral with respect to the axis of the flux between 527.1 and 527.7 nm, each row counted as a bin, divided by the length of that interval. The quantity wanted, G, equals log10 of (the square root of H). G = 0.670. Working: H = 22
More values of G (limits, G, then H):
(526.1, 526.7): 0.667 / 22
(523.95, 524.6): 0.684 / 23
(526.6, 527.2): 0.647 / 20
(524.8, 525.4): 0.700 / 25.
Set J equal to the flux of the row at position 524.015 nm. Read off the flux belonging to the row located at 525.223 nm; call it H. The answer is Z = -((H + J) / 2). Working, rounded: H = 28.9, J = 25.48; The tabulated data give -27.2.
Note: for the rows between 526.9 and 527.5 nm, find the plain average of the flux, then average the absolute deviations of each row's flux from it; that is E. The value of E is 1.93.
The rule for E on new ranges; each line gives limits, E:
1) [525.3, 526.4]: 2.10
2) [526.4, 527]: 1.87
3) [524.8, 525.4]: 3.85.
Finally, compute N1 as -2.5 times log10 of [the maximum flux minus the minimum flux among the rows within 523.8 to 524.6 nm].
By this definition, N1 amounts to -2.8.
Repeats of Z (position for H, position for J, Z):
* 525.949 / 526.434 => -21.4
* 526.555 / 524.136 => -21.5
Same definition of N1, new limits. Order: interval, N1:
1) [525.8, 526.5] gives -2.3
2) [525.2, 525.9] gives -2.1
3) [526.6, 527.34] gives -2.0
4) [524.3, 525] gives -2.9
